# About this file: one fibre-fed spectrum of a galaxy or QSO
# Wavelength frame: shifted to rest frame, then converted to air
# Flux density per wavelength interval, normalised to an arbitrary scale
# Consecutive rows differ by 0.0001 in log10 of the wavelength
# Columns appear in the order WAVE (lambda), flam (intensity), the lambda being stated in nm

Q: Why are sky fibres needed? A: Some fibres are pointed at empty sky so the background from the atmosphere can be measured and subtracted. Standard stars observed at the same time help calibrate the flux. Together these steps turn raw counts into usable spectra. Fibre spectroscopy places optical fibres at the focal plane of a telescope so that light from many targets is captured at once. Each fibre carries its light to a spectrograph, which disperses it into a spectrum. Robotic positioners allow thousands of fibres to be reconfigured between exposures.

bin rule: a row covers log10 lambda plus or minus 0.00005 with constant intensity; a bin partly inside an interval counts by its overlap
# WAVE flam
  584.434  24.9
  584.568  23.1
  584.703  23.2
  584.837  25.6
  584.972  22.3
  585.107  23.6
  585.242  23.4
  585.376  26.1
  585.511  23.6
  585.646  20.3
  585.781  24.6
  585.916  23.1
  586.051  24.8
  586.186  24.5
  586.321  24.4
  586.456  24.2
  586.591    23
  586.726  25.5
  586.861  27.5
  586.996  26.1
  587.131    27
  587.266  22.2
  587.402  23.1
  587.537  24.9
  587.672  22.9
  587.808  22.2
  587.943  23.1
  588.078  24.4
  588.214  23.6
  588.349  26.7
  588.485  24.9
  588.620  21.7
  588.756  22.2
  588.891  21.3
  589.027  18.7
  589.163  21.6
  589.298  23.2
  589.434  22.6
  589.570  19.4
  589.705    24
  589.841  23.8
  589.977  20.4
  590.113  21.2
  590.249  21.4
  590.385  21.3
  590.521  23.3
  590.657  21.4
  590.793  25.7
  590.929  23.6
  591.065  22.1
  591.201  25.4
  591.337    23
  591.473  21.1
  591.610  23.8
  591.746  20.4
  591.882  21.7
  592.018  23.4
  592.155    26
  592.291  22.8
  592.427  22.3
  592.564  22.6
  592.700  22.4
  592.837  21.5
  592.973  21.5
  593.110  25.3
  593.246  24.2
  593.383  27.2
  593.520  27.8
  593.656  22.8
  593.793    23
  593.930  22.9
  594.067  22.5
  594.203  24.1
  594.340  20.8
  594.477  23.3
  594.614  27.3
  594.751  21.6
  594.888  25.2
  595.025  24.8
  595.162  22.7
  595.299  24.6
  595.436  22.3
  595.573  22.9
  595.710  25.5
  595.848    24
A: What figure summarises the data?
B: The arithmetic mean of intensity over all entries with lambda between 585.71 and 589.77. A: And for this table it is 23.6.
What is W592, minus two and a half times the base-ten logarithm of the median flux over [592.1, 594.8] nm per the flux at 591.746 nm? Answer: -0.12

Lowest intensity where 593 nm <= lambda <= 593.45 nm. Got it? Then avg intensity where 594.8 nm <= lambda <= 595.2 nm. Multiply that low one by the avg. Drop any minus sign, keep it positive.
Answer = 586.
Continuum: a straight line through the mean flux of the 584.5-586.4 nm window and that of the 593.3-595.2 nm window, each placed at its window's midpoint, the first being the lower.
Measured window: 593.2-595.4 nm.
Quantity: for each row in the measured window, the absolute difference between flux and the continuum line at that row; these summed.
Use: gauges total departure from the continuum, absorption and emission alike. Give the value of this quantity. 25.6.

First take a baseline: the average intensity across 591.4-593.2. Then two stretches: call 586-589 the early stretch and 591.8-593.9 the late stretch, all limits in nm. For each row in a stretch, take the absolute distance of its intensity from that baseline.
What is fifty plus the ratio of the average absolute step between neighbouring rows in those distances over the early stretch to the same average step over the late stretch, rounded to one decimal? 50.9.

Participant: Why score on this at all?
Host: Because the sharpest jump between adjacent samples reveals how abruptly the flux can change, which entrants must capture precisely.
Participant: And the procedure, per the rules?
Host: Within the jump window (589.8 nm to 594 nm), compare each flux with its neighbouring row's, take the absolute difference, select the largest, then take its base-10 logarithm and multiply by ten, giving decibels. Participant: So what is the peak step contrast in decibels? 7.0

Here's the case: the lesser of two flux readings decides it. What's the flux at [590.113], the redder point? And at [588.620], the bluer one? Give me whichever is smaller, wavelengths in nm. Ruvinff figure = 21.2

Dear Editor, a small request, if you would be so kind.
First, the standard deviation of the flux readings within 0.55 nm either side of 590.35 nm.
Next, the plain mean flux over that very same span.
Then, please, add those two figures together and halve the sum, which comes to 12.0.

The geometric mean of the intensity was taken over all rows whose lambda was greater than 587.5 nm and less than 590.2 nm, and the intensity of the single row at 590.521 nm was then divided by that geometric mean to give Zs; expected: 1.03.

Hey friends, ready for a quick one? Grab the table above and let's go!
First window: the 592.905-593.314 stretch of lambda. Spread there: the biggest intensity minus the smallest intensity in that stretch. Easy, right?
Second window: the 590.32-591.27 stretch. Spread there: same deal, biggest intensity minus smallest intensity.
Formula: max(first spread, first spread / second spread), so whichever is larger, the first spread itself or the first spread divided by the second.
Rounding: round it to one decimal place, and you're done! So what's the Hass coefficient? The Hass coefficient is 3.8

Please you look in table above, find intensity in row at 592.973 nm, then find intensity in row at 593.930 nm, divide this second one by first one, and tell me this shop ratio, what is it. 1.07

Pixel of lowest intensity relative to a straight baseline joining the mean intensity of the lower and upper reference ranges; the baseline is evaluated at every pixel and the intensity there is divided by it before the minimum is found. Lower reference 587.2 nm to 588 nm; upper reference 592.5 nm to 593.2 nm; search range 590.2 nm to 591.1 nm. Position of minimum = 590.385 nm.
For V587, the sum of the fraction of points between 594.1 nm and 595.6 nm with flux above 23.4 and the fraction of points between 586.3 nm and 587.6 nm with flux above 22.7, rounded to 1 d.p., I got 1.4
